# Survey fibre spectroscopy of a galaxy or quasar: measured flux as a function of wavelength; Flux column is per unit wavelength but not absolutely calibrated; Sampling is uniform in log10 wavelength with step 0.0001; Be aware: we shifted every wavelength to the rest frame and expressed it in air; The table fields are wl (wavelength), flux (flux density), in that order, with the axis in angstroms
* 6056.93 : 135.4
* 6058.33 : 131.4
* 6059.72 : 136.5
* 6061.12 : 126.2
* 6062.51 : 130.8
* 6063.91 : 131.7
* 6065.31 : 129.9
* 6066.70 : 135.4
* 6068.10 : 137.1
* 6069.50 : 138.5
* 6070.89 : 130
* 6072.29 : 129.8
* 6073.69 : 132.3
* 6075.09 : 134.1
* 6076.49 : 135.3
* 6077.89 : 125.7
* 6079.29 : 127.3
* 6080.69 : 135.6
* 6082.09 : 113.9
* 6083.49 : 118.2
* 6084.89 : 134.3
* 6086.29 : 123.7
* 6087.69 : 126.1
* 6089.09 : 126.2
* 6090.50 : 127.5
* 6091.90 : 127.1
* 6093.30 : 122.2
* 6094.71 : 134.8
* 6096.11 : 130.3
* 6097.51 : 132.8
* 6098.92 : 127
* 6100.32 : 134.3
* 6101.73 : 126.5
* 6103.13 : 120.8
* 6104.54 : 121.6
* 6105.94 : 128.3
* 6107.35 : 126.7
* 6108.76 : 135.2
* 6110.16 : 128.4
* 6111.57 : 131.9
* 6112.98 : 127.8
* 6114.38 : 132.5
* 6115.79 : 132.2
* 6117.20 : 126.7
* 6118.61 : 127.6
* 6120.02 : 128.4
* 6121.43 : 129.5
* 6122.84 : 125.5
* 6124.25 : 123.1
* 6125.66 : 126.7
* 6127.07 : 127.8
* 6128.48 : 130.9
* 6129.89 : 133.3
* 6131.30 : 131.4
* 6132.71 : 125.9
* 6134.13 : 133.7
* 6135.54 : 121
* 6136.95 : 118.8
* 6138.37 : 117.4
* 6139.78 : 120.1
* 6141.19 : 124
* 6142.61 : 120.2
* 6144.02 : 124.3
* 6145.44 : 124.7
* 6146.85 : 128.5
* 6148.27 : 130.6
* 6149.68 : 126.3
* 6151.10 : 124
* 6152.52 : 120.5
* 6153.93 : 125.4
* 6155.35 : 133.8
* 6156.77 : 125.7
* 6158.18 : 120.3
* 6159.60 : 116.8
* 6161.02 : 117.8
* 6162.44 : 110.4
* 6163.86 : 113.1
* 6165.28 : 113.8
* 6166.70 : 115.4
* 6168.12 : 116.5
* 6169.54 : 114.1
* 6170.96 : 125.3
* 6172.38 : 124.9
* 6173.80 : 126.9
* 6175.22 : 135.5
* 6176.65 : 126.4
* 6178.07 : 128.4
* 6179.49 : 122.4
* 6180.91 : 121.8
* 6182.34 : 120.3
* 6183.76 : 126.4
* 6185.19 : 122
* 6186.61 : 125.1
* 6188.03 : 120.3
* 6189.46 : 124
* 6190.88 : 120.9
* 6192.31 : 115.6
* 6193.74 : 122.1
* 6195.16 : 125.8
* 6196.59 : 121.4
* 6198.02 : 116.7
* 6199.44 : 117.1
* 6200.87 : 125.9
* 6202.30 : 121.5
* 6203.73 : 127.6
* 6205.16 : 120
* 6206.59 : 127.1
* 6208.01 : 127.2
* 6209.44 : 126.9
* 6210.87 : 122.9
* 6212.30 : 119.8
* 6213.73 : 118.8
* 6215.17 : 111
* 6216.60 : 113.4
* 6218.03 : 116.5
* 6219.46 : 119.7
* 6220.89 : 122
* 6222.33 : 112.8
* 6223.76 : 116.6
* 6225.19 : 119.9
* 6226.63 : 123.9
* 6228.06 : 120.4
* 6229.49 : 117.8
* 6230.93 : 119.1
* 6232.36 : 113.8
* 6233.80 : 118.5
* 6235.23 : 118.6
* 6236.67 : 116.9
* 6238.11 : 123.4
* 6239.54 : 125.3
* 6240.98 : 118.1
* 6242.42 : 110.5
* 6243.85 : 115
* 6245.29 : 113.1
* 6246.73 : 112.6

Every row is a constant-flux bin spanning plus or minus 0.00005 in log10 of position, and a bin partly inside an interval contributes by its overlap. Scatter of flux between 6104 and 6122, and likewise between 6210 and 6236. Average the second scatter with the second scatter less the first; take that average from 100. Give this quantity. 98.2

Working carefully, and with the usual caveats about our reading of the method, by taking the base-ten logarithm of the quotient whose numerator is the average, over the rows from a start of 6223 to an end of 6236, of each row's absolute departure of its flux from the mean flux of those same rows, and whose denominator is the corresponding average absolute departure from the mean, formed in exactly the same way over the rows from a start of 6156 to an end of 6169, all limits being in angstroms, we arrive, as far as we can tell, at -0.22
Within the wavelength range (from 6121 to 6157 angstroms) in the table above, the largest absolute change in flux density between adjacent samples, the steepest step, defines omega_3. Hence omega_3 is 13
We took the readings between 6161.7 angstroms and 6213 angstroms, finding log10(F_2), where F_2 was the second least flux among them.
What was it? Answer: 2.05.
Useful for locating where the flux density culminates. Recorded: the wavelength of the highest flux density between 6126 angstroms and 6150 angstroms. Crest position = 6134.13 angstroms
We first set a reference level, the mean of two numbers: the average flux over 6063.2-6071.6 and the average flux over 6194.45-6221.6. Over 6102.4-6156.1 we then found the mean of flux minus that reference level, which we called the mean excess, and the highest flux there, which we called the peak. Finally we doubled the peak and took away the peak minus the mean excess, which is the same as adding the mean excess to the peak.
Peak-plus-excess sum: 134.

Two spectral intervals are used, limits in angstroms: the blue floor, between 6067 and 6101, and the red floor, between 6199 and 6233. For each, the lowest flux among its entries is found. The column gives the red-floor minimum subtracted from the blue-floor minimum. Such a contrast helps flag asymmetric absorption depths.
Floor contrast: 3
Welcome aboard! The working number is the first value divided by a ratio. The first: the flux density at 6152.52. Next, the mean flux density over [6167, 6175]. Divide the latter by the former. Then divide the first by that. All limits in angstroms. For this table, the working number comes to 119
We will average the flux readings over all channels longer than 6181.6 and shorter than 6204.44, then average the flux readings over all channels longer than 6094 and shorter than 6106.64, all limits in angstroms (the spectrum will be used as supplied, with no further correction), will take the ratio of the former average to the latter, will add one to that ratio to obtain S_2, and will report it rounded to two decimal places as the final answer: 1.95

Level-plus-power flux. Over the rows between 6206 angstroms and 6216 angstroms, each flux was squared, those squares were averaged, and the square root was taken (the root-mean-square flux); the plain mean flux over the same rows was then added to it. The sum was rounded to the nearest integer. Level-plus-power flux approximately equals 244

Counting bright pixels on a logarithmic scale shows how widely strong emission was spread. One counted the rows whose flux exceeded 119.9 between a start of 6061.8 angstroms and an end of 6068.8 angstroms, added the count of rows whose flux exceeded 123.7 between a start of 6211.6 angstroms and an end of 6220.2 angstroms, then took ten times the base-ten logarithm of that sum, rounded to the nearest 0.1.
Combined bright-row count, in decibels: 7.0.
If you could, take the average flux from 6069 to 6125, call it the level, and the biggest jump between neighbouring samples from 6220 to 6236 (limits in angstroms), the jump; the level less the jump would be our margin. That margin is 119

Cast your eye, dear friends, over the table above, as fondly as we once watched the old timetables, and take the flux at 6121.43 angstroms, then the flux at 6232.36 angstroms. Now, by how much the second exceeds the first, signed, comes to -16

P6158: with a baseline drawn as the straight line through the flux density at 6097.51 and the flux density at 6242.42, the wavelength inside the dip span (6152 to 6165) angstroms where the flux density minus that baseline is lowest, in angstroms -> 6162.44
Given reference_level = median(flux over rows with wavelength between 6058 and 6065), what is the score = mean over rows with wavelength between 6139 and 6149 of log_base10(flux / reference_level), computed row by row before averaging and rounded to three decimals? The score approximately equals -0.023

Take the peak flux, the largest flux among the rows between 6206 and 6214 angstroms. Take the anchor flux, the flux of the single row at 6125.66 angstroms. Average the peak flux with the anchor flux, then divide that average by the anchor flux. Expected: 1.00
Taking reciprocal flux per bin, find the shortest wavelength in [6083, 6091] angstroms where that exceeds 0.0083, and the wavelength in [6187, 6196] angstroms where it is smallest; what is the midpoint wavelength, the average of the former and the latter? 6139.3 angstroms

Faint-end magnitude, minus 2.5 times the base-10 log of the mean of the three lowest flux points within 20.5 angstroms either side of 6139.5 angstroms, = -5.18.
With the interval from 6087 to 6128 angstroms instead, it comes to -5.21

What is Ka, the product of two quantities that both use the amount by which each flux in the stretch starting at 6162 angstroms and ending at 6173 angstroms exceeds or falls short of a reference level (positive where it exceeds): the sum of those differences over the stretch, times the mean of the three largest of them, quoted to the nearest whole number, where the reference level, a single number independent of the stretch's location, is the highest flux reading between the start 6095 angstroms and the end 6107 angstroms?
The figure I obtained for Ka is 1700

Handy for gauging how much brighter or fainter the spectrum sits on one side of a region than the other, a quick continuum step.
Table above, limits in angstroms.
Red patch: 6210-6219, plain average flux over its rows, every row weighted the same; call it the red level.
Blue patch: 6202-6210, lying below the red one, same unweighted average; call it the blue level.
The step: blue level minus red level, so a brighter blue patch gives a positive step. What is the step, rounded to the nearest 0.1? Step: 8.0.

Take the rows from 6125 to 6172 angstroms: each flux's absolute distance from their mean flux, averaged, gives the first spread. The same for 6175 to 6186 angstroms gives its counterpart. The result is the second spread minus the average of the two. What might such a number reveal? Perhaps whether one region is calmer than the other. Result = -0.80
